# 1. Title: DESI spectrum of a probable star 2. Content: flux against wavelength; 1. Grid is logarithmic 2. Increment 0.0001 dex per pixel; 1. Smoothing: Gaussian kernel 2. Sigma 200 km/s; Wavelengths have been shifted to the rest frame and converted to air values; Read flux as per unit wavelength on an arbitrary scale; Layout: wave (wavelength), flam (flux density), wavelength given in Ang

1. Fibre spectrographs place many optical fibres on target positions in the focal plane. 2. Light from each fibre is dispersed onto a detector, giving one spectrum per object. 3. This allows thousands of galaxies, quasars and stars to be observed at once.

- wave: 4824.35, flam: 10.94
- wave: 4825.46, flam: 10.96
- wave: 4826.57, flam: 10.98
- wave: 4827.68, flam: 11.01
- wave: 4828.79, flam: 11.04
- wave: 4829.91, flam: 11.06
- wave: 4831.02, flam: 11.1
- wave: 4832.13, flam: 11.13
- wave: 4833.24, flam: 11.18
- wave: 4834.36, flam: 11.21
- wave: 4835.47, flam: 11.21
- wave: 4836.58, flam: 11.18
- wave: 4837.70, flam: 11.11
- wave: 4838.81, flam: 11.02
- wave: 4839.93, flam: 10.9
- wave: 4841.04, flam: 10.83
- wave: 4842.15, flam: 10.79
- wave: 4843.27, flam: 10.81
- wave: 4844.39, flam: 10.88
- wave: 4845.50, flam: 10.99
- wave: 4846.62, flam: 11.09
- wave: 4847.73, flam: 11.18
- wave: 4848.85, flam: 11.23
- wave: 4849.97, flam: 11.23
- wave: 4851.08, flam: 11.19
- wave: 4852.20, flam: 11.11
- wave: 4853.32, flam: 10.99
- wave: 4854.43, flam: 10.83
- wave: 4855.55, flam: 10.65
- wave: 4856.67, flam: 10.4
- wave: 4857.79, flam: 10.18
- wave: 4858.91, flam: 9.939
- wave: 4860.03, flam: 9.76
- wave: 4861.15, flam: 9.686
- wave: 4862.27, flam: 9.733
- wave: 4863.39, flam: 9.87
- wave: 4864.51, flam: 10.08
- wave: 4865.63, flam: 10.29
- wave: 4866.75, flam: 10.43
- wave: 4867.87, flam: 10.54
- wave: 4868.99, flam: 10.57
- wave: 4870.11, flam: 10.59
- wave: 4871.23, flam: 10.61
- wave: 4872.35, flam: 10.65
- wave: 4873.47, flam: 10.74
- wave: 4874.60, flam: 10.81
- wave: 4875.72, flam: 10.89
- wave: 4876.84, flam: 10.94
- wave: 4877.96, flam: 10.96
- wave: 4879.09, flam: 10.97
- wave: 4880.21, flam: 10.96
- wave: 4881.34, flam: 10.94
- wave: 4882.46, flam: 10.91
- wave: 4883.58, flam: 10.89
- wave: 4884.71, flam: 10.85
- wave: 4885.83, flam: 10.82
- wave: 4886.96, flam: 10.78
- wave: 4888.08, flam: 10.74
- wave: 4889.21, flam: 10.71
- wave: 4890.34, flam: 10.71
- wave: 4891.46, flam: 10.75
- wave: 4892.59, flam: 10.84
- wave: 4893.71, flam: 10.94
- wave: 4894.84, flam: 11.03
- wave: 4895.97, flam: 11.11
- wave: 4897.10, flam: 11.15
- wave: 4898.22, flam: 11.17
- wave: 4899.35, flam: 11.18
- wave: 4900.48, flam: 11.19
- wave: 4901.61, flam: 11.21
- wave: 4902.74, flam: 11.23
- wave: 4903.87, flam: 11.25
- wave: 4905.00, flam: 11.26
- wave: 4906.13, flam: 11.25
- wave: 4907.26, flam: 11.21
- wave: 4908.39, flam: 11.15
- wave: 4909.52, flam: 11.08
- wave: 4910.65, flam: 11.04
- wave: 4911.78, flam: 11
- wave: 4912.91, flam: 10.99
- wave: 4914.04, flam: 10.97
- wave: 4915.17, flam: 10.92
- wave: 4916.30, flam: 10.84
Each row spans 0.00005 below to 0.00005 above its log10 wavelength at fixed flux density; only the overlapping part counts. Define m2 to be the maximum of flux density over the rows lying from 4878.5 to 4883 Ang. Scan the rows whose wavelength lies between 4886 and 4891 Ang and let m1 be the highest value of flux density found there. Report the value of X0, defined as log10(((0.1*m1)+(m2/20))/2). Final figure -0.090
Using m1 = 10.78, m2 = 10.97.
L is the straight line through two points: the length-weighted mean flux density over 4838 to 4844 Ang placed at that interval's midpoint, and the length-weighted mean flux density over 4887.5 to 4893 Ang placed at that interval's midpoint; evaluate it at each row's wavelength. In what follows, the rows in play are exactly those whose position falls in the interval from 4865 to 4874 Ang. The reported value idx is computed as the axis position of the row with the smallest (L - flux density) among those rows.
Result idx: 4873.47 Ang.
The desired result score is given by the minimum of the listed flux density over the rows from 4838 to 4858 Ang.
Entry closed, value 10.18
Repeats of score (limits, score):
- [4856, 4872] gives 9.686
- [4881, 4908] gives 10.71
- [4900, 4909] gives 11.15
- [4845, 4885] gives 9.686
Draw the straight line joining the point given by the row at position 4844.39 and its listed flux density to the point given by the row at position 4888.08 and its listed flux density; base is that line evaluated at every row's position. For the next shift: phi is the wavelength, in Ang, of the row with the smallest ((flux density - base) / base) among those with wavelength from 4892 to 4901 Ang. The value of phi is 4892.59 Ang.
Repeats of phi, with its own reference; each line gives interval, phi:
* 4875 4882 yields 4875.72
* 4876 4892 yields 4889.21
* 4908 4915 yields 4914.04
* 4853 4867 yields 4861.15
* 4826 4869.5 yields 4861.15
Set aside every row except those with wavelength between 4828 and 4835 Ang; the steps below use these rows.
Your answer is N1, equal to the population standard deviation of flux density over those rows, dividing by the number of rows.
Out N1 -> 0.06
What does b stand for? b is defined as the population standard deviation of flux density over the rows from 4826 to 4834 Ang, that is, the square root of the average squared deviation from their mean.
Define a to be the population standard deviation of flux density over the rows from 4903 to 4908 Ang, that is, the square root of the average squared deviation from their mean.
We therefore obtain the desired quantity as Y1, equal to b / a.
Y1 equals 3.4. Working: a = 0.02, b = 0.065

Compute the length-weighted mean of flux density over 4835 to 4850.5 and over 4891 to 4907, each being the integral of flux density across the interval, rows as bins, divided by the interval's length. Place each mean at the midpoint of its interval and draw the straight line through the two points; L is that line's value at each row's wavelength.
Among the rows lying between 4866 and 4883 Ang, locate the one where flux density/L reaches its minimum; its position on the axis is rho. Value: 4866.75 Ang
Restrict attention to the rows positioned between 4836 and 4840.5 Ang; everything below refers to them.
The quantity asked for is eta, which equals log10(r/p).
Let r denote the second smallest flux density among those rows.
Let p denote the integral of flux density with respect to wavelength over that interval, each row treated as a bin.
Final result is -0.655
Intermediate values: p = 49.7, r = 11.02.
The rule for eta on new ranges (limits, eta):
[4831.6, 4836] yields -0.643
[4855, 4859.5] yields -0.657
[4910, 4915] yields -0.700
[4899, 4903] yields -0.602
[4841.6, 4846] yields -0.645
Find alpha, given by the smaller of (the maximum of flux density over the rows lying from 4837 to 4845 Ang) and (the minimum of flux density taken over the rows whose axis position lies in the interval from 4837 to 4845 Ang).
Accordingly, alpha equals 10.8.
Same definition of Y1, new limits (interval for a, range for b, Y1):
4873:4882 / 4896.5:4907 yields 0.5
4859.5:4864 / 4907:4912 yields 1.1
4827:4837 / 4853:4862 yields 6.5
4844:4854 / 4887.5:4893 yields 0.4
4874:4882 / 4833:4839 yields 1.3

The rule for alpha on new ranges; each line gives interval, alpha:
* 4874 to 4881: 10.8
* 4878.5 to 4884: 10.9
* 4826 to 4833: 11.0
